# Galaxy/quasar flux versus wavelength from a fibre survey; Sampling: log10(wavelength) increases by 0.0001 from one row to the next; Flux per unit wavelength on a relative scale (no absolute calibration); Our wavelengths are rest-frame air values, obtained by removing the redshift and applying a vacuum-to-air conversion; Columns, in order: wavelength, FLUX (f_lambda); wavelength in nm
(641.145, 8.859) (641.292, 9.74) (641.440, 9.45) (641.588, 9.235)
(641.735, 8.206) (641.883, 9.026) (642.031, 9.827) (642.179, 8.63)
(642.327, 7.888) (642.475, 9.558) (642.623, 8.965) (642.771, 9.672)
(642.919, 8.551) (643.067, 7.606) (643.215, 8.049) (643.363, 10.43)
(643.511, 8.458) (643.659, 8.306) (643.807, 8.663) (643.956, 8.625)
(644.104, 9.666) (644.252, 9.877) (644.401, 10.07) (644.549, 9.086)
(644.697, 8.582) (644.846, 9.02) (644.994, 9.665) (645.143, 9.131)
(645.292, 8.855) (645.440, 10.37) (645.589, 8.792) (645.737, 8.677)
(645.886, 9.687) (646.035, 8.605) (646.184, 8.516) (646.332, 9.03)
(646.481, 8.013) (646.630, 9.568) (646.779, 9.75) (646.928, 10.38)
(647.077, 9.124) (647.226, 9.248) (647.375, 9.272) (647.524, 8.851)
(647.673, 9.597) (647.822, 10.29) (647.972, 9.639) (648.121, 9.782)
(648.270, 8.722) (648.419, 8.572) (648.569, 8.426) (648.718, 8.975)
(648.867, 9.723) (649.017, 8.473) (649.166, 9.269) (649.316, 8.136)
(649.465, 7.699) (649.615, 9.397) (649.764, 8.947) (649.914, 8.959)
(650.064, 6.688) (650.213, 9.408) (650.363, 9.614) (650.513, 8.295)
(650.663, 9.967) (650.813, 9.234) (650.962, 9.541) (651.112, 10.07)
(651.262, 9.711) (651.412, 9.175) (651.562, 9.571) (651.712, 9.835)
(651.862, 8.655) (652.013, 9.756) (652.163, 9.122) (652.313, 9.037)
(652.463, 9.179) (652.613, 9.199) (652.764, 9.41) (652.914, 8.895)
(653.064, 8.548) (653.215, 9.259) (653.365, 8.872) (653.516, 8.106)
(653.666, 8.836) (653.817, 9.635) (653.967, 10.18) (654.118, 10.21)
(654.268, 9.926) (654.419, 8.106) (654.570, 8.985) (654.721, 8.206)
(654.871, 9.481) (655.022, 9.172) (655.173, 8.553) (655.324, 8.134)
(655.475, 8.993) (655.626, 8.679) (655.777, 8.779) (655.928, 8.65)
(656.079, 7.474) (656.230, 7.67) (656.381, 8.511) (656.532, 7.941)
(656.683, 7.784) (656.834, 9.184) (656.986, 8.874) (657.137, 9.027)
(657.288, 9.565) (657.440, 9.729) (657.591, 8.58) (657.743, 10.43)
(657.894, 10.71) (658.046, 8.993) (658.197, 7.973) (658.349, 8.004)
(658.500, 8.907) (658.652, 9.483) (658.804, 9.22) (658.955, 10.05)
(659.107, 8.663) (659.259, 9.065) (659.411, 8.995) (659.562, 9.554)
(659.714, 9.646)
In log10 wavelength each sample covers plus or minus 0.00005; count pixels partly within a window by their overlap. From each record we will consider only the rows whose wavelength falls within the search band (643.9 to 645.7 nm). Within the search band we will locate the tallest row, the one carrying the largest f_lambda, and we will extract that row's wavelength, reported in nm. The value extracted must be 645.440 nm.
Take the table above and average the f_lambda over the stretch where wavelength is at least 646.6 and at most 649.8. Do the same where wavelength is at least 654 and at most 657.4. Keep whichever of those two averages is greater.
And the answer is 9.17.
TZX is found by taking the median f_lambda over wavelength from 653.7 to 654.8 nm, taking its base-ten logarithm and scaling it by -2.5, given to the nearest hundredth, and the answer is -2.46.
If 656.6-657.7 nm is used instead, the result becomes -2.39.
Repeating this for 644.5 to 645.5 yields -2.40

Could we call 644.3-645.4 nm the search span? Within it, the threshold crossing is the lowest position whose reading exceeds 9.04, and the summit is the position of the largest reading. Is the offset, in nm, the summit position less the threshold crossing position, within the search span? 0.00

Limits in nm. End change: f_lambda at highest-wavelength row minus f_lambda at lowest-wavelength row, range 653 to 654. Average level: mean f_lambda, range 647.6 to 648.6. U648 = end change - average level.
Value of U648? -7.7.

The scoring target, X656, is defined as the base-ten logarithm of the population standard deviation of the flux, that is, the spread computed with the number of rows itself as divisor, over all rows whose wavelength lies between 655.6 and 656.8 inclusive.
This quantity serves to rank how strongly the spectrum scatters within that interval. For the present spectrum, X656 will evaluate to -0.31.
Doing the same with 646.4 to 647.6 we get -0.19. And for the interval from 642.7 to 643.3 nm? -0.11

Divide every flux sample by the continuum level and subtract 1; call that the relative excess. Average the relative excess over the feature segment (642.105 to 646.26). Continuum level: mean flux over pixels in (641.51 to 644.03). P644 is 0.022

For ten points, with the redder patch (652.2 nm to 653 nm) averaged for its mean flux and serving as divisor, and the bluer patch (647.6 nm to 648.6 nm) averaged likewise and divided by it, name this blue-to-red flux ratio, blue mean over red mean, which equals 1.02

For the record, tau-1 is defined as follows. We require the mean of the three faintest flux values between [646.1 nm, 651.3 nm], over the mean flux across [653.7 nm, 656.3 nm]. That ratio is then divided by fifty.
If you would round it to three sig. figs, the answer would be 0.0168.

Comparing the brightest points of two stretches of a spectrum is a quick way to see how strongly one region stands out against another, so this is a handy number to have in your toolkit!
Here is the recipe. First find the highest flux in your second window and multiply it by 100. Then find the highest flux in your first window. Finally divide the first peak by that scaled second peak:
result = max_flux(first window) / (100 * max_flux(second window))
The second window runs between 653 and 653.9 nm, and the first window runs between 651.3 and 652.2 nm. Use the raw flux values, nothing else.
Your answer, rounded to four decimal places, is 0.0102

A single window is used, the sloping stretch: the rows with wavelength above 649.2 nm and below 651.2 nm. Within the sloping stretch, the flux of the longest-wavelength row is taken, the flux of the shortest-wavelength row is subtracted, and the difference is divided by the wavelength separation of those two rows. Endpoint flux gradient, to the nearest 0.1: 1.1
